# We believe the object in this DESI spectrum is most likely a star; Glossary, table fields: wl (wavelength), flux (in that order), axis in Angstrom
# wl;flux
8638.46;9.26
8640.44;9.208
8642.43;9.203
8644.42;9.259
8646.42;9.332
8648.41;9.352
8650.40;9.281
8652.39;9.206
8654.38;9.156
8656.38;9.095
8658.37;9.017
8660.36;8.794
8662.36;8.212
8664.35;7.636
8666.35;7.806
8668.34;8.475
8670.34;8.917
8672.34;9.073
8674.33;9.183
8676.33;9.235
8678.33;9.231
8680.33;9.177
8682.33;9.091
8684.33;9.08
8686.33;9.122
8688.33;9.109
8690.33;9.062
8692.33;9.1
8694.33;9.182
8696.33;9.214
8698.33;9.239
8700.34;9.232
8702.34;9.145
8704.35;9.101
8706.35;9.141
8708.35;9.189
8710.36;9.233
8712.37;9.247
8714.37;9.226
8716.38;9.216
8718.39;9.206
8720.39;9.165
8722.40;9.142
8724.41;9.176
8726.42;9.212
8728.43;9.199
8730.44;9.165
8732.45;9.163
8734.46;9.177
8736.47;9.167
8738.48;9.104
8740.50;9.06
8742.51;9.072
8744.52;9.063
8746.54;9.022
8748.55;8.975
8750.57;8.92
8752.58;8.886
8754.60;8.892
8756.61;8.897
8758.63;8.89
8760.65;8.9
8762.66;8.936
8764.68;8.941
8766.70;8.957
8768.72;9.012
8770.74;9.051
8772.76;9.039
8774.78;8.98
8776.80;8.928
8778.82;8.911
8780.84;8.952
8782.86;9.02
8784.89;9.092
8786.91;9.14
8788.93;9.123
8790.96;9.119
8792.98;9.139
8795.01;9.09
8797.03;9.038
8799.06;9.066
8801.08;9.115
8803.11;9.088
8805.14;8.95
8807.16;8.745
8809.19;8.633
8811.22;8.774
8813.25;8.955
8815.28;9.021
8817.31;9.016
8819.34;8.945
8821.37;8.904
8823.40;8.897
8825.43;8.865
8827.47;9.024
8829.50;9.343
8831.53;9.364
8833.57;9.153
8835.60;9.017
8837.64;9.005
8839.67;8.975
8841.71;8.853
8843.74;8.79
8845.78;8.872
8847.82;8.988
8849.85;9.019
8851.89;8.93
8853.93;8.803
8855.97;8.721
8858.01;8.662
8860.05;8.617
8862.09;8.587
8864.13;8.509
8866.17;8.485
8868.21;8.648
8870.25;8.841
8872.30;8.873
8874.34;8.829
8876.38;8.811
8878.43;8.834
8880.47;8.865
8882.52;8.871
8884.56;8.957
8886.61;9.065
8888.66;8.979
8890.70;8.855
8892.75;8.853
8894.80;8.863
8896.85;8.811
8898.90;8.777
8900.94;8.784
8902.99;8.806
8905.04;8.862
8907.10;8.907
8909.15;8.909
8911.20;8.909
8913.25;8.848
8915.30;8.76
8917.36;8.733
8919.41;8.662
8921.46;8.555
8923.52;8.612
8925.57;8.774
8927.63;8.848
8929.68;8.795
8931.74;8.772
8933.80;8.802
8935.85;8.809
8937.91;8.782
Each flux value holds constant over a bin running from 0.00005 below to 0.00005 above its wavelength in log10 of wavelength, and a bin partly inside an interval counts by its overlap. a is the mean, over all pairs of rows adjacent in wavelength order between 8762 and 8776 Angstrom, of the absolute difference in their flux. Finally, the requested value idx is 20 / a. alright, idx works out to 645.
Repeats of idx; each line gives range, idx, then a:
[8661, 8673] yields 50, 0.403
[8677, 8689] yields 485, 0.041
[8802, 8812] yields 134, 0.149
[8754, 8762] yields 2727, 0.007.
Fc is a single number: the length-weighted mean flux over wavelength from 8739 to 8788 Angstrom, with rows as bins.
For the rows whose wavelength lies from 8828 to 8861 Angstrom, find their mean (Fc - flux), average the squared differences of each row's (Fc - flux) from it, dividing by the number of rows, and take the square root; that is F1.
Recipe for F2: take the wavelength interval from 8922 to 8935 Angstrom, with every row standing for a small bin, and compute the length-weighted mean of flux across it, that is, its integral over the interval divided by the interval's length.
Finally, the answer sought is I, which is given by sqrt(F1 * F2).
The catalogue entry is 1.35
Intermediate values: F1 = 0.208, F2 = 8.76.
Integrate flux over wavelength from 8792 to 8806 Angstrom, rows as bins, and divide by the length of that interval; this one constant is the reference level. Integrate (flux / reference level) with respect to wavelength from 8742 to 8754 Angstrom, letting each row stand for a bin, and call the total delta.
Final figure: 12 Angstrom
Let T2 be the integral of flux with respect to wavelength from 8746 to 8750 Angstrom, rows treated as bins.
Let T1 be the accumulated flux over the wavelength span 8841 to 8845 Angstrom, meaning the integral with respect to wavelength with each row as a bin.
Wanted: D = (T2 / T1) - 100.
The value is -99.0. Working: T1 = 35.3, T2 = 35.9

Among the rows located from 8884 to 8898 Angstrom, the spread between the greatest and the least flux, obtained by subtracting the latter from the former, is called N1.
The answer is 0.25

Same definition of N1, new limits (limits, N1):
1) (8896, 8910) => 0.13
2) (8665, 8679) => 1.43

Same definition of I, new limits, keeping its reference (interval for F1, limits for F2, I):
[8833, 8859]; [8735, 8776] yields 1.09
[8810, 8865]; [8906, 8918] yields 1.32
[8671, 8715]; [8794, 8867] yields 0.74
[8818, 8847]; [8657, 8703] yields 1.23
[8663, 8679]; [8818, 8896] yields 2.33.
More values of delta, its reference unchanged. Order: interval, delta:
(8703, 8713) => 10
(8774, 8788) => 14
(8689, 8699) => 10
